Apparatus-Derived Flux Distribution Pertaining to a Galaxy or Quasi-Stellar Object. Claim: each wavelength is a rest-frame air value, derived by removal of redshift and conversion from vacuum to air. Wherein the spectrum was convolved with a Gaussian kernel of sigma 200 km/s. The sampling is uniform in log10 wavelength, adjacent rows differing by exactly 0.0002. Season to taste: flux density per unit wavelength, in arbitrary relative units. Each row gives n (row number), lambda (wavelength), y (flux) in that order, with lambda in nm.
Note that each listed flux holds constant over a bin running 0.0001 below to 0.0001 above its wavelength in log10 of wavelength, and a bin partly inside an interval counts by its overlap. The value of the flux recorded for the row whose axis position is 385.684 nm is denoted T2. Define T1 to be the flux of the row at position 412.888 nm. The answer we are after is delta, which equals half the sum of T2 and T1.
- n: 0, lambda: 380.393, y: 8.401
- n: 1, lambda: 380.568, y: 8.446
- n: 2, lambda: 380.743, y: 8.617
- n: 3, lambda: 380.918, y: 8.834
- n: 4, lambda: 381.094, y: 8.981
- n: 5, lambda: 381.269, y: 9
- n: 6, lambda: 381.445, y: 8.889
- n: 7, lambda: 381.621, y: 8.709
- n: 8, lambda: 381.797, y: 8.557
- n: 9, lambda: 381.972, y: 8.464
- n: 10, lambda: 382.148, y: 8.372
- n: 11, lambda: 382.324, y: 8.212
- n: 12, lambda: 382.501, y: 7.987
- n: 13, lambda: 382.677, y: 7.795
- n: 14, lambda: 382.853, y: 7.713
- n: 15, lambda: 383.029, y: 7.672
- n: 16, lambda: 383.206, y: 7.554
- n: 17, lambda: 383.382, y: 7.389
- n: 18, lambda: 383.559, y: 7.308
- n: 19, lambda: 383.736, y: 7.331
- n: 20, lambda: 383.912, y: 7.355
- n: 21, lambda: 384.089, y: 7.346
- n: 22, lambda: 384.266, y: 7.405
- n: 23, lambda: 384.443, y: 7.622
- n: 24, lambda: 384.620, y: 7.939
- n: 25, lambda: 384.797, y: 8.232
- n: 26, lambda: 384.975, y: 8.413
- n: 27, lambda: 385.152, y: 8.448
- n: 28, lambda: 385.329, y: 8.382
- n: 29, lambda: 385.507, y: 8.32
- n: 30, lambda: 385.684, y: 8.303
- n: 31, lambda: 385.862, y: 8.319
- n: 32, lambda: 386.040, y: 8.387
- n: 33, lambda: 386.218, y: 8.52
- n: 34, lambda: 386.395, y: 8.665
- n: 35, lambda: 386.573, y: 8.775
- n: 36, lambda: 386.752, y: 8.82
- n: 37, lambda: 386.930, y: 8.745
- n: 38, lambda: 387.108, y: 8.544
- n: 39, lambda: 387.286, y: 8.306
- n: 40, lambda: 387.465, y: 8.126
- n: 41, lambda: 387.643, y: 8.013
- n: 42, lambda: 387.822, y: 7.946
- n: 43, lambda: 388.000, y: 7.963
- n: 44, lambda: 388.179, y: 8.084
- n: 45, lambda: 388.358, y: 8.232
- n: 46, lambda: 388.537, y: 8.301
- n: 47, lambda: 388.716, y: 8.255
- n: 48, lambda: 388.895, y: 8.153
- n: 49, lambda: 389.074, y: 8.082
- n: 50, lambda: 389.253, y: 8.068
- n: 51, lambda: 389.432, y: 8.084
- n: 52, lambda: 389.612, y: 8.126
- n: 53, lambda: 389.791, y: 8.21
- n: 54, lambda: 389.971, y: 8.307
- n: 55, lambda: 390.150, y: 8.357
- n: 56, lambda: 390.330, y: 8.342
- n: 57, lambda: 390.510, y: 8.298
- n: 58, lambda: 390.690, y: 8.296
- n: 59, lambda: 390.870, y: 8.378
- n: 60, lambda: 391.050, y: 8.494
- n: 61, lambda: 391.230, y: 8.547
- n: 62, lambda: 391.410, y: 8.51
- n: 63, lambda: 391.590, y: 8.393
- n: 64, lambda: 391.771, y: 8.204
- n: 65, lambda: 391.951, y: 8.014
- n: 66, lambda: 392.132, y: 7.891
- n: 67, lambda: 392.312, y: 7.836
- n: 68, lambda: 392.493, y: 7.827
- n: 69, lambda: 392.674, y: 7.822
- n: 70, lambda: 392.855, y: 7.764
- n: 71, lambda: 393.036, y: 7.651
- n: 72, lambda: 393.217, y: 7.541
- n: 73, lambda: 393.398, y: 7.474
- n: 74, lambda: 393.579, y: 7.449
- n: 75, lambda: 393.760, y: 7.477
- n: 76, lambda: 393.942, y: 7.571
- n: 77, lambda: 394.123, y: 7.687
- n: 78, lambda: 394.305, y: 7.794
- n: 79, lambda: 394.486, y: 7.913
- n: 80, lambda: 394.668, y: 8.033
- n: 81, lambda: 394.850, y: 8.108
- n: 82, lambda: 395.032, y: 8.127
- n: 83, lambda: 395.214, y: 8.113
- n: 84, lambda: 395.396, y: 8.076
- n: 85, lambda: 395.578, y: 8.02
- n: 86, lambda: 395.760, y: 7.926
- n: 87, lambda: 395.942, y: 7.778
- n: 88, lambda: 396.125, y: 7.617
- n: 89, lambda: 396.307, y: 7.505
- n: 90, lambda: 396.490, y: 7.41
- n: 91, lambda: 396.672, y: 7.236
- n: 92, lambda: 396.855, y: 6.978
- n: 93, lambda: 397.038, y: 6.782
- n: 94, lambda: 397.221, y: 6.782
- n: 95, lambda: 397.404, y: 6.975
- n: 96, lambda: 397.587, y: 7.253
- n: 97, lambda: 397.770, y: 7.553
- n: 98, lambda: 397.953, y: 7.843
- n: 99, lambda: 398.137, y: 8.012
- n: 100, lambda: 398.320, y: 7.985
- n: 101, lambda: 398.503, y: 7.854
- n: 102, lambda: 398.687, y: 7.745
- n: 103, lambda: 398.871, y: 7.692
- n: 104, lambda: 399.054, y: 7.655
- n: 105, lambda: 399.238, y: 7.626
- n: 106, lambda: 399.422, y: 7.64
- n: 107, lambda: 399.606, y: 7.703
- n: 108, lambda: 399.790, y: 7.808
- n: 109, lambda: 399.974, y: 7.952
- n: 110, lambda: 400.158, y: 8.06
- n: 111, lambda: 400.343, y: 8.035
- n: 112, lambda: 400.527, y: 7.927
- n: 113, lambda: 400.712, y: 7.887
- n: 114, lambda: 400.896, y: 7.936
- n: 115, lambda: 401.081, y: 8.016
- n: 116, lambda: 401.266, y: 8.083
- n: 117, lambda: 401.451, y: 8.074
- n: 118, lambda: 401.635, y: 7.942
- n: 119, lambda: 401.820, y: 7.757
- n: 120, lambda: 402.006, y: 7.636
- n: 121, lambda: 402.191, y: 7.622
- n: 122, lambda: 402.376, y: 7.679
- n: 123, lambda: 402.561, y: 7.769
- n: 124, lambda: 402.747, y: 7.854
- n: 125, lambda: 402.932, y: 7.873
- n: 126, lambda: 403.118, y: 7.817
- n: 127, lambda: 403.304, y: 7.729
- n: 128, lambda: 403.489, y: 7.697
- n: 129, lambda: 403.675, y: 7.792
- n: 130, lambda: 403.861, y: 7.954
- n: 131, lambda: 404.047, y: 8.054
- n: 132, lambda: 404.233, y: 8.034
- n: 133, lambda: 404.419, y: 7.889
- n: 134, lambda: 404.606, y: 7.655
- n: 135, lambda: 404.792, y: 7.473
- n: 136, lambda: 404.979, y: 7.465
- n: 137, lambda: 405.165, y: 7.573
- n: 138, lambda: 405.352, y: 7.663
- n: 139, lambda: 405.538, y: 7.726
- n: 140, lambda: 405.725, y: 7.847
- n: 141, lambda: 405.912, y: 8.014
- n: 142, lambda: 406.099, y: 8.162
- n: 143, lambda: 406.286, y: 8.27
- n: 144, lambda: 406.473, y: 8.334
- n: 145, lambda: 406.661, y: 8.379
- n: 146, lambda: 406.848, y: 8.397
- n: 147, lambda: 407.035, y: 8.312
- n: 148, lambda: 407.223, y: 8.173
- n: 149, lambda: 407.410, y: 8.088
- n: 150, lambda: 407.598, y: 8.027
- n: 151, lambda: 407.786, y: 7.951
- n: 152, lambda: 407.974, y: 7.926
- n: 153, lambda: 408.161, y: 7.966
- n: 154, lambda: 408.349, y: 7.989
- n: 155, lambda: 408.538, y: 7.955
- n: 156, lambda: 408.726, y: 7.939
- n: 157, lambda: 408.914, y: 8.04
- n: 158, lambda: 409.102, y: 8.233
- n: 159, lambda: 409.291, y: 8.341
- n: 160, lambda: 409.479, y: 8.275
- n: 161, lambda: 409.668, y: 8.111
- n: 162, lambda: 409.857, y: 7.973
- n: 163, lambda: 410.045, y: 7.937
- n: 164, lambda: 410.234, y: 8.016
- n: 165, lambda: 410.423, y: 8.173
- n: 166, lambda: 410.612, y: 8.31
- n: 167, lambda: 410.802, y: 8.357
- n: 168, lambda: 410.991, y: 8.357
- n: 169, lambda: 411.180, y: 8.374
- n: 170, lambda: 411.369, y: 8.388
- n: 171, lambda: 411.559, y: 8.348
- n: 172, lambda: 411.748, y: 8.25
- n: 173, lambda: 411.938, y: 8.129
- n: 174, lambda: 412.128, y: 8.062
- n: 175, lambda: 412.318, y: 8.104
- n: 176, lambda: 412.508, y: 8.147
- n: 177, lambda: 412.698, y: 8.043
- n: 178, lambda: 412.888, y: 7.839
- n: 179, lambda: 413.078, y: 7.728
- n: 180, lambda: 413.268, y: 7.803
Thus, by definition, 8.07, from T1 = 7.839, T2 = 8.303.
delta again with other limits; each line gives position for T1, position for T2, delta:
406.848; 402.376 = 8.04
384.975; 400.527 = 8.17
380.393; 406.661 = 8.39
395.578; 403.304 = 7.87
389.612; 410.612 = 8.22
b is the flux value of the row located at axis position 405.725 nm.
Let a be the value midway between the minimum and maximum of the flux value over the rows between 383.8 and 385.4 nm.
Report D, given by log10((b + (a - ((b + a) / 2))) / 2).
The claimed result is 0.595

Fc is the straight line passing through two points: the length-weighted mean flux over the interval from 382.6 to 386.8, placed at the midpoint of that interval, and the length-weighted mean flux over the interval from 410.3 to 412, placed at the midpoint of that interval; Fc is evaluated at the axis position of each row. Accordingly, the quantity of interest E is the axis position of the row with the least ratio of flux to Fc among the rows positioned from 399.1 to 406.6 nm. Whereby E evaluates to 404.979 nm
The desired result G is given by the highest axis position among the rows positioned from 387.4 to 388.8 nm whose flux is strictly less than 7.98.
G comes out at 388.000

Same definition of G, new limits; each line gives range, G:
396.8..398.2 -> 397.953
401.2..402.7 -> 402.561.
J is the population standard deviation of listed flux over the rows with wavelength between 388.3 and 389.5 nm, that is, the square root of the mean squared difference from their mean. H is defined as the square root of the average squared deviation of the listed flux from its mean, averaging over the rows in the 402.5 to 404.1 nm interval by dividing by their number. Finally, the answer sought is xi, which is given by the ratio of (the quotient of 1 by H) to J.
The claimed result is 108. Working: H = 0.11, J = 0.09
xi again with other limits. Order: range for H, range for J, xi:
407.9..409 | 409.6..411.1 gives 166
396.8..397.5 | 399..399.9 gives 156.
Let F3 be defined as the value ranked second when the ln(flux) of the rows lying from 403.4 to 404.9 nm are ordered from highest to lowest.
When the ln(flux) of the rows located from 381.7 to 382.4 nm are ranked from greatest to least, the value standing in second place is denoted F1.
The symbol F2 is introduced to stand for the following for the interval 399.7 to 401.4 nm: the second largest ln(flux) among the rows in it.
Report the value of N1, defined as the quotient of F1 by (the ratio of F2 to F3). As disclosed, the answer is 2.13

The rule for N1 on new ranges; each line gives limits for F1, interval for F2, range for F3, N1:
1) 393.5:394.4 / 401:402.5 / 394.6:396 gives 2.04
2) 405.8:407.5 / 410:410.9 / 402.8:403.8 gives 2.06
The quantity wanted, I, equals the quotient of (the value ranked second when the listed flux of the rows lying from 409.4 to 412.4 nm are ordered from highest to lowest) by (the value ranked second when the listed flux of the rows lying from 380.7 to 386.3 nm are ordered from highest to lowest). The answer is 0.93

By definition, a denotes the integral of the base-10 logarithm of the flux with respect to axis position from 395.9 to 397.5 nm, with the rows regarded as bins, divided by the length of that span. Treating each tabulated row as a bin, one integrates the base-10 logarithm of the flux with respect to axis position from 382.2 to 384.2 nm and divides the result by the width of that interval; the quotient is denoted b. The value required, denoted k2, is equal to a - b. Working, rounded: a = 0.857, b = 0.881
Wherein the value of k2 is -0.024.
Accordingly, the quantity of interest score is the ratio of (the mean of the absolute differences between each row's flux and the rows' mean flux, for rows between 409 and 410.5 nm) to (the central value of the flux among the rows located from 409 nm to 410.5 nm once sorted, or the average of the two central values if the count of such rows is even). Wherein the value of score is 0.015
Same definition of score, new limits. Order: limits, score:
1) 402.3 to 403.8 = 0.007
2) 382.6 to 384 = 0.023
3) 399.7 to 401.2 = 0.008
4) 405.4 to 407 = 0.025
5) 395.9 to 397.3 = 0.043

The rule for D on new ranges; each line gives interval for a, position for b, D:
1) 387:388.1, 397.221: 0.575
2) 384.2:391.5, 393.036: 0.596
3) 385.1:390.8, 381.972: 0.624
